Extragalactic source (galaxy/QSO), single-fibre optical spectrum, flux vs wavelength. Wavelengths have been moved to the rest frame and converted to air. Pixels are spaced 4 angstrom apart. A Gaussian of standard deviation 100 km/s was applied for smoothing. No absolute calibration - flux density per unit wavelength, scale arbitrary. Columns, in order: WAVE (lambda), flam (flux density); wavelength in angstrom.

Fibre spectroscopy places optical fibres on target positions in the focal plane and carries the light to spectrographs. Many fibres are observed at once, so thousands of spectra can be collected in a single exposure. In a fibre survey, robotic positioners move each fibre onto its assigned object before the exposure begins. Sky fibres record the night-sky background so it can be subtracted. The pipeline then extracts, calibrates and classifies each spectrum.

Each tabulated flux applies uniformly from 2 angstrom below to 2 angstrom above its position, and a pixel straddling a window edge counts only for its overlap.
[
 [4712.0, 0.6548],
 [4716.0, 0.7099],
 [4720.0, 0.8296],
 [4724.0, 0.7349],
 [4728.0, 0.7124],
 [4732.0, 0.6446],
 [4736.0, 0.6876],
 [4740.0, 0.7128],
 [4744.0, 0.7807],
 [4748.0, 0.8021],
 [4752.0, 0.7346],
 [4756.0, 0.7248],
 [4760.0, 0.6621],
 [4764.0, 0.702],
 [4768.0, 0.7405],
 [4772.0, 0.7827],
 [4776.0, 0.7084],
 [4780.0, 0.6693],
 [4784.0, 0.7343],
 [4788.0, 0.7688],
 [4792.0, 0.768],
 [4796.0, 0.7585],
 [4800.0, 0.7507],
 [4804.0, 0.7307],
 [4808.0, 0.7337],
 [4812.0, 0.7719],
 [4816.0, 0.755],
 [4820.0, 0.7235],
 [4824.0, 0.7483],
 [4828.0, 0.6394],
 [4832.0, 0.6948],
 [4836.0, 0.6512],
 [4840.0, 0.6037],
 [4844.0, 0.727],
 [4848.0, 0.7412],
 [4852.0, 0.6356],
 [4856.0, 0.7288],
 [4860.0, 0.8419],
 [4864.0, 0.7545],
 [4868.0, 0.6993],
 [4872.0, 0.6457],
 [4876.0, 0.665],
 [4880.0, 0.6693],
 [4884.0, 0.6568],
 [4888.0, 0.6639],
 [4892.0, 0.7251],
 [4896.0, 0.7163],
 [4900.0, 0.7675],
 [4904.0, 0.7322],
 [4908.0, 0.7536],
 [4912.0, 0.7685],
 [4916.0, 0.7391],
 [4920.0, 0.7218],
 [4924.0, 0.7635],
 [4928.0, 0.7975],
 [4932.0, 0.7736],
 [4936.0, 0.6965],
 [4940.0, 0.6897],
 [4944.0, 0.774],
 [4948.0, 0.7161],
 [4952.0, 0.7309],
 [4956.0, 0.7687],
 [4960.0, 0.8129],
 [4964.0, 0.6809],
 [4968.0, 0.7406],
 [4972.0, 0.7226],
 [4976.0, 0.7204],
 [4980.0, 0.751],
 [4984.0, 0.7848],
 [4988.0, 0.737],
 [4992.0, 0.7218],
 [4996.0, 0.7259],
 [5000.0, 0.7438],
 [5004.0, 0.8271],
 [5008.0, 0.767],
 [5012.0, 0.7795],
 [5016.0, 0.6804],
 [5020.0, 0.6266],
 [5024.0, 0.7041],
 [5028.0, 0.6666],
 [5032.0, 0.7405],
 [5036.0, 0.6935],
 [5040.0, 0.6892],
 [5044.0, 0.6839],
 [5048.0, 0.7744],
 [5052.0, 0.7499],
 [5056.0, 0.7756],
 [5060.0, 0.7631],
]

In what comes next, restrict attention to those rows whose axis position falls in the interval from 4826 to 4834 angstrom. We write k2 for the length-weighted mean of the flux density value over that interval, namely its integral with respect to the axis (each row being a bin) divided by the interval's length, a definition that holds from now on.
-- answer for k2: 0.667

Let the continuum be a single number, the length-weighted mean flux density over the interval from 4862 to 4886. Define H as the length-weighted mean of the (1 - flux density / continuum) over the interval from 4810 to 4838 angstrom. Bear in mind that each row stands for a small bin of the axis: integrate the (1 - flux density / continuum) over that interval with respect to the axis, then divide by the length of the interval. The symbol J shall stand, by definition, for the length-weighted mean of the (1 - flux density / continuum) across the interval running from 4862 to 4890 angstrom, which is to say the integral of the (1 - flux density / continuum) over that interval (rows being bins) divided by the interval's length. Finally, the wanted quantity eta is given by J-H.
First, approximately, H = -0.04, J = 0.00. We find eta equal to 0.05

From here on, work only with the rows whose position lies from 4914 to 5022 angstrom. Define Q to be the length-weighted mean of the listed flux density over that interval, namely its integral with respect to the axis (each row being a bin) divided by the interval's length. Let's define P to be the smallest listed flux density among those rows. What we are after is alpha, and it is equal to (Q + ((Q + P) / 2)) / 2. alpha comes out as 0.712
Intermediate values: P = 0.6266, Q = 0.741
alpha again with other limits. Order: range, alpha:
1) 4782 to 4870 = 0.695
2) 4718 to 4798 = 0.711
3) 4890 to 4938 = 0.734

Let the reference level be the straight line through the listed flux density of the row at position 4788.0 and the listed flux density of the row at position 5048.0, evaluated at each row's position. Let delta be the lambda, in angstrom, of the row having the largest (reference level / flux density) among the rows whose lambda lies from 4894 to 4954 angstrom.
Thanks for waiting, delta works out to 4940.0 angstrom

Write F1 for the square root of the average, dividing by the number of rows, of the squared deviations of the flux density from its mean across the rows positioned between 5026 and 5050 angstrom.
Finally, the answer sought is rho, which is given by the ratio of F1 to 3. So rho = 0.012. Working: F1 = 0.037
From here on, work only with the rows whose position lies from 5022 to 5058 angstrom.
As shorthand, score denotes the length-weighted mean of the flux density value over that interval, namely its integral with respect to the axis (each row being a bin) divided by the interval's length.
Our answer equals 0.720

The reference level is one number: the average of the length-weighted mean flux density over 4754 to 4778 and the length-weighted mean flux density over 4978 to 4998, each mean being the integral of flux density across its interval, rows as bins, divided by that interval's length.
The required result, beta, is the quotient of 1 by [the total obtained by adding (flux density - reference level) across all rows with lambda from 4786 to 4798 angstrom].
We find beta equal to 10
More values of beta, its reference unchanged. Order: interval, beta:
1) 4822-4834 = -9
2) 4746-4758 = 15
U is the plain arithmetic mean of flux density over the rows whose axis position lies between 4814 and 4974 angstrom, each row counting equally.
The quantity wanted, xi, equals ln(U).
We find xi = -0.327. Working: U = 0.721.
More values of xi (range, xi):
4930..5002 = -0.303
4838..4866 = -0.330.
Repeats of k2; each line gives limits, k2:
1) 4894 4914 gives 0.748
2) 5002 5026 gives 0.731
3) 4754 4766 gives 0.696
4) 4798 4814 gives 0.747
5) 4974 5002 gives 0.741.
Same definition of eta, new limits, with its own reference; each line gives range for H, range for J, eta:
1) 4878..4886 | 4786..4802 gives -0.14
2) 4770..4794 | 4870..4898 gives 0.09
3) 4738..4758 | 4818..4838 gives 0.09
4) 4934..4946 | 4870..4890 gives 0.09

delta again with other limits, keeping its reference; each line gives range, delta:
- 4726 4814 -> 4732.0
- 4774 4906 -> 4840.0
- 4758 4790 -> 4760.0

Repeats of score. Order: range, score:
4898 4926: 0.749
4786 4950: 0.723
